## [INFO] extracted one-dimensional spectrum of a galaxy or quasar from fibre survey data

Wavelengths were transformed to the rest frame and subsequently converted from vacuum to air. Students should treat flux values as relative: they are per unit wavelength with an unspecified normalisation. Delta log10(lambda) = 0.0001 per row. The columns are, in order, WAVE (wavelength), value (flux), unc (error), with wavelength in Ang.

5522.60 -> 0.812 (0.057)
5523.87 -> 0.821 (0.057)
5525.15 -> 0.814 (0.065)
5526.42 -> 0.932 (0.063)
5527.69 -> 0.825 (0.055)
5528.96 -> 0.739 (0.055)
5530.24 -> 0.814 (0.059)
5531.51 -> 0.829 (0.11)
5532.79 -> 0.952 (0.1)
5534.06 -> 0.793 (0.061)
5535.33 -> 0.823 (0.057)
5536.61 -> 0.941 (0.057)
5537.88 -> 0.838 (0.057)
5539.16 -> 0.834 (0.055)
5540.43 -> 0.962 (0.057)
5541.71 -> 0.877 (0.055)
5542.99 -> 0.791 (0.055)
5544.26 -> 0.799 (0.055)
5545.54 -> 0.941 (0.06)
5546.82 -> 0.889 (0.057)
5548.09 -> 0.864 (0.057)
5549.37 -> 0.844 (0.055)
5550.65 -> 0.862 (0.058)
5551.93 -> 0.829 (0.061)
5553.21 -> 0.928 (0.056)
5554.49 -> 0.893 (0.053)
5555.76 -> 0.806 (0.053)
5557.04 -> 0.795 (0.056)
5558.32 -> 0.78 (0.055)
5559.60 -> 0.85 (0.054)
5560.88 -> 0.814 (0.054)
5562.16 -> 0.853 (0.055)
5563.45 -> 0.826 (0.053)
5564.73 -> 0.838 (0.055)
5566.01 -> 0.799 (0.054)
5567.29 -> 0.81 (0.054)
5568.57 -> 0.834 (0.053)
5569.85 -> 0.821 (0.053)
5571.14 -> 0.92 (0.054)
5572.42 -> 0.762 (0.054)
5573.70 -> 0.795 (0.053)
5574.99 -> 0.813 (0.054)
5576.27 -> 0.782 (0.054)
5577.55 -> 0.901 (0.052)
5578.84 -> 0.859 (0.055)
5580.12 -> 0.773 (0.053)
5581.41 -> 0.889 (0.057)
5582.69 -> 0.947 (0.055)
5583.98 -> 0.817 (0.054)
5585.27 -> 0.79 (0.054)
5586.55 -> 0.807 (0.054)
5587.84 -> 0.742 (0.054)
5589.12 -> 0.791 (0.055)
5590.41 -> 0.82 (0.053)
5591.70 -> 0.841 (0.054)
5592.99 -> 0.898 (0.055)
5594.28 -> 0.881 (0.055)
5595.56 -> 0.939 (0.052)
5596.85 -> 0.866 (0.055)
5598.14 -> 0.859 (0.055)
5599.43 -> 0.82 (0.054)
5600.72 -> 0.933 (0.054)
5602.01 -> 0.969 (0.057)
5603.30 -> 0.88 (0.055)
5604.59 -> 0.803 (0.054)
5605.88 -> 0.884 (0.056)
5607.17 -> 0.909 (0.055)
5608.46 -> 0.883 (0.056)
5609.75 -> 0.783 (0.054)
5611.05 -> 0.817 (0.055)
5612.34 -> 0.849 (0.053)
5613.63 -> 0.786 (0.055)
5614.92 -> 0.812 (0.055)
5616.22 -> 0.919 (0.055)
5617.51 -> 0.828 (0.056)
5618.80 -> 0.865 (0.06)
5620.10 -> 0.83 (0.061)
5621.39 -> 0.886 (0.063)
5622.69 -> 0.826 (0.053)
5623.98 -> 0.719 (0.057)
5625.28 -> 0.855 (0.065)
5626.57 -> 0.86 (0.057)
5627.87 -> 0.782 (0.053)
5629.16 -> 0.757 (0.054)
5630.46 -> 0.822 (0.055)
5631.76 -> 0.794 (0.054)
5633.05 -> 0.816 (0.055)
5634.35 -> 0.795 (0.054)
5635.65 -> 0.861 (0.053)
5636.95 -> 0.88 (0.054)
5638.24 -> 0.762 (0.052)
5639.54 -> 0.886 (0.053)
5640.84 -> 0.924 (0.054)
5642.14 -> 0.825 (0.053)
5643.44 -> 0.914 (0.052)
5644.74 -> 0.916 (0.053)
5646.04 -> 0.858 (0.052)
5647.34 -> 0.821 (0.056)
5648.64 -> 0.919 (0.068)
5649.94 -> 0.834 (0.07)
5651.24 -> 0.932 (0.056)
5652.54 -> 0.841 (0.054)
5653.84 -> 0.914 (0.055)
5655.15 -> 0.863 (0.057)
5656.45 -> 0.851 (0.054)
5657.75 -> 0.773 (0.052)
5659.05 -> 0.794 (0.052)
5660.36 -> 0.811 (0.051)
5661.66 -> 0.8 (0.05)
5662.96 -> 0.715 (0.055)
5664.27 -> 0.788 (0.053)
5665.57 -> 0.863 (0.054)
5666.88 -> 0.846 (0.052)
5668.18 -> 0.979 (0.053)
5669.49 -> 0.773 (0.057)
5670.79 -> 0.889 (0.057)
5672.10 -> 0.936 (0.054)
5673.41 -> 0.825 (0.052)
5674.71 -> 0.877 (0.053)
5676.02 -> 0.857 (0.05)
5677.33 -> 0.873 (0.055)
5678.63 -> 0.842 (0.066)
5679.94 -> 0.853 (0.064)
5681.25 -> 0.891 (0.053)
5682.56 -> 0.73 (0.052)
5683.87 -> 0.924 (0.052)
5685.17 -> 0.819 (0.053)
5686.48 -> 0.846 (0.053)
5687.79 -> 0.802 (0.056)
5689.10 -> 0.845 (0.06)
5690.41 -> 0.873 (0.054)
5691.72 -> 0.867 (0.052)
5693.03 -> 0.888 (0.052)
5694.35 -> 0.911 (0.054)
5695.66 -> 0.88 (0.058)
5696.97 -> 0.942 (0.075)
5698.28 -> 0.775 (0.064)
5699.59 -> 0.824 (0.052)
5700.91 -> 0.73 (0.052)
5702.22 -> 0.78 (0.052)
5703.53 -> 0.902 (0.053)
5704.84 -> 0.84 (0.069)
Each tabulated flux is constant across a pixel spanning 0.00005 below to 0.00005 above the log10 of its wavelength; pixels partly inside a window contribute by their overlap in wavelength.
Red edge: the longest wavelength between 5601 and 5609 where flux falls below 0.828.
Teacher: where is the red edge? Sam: 5604.59 Ang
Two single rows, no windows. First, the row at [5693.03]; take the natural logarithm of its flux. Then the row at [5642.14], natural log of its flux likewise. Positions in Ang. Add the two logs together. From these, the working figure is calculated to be -0.31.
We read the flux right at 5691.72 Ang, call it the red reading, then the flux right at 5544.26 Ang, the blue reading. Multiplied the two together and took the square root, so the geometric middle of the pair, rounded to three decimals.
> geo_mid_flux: 0.832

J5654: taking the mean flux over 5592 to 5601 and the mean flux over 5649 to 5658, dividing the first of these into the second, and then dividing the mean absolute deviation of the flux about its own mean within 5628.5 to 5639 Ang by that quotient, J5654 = 0.035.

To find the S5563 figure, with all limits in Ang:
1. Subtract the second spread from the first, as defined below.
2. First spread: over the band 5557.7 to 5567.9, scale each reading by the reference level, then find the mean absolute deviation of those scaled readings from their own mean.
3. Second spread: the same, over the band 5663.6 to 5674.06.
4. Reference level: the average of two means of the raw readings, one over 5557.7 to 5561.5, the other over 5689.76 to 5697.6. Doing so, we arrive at -0.040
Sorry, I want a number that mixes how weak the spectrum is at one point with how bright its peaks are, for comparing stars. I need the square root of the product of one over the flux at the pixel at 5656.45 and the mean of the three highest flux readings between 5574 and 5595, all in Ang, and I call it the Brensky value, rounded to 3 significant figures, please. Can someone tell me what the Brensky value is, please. 1.04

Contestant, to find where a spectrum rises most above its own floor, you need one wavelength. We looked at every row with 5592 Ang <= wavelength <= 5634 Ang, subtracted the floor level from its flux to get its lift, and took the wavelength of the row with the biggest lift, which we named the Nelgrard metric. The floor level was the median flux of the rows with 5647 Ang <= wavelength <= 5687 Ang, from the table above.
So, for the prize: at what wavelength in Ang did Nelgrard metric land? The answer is 5602.01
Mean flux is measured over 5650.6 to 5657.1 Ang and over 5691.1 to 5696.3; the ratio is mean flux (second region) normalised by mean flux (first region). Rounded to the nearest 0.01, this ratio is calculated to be 1.01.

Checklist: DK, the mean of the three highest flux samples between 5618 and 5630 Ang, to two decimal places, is 0.87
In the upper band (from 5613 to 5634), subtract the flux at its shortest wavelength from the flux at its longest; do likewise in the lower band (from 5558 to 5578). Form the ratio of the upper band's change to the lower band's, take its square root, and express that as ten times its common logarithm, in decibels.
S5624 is -3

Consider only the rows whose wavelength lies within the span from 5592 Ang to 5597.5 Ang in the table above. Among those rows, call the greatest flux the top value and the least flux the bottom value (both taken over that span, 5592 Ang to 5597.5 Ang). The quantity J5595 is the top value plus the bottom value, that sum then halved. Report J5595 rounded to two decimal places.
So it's 0.90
